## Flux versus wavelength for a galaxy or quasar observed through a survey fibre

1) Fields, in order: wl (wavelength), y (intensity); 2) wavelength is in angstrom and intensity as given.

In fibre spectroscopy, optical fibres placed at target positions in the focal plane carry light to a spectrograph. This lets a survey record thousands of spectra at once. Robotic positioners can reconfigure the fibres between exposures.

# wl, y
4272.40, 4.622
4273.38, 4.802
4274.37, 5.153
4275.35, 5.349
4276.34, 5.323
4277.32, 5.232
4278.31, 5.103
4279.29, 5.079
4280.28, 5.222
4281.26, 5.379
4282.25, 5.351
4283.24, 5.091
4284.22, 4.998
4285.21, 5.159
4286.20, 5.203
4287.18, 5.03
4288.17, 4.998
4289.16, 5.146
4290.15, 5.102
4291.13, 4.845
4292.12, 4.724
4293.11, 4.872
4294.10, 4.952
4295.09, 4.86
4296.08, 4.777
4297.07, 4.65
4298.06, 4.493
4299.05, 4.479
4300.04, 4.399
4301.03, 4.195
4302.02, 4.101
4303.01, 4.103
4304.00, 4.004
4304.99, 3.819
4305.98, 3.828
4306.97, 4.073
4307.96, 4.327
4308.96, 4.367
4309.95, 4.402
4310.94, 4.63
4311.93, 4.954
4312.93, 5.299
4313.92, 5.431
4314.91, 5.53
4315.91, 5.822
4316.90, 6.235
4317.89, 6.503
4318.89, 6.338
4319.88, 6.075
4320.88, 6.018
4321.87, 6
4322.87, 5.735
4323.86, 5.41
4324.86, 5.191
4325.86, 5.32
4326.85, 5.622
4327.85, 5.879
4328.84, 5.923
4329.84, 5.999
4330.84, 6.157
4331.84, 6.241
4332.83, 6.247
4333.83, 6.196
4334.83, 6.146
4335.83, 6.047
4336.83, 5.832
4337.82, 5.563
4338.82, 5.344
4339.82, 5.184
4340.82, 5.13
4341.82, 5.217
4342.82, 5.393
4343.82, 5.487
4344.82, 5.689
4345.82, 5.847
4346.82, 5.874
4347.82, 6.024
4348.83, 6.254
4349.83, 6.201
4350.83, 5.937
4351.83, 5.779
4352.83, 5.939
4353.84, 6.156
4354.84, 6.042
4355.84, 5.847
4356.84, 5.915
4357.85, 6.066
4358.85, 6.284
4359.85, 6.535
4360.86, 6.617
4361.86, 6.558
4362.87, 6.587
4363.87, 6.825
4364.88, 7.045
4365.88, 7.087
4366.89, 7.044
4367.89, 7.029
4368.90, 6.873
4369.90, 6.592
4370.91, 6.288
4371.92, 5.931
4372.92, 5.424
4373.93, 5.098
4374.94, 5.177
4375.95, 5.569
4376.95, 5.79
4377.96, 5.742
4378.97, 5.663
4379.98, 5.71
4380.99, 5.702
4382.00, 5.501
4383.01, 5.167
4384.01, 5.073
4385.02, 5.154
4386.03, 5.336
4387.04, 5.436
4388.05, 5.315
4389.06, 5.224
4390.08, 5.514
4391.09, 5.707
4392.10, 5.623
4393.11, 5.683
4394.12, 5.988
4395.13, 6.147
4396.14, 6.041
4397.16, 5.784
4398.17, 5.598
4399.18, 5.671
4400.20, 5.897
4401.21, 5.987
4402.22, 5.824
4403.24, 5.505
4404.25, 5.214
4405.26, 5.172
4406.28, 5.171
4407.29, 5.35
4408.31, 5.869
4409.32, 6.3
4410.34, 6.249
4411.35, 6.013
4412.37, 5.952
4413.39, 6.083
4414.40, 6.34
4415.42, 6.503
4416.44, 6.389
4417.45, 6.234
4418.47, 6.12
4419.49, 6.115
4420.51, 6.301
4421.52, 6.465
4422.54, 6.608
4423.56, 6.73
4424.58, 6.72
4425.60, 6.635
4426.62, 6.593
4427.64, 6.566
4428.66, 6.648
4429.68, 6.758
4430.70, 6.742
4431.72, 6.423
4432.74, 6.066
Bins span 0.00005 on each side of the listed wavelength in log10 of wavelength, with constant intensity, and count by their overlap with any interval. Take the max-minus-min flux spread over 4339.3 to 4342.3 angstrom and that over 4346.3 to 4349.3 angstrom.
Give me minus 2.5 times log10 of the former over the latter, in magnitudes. 1.6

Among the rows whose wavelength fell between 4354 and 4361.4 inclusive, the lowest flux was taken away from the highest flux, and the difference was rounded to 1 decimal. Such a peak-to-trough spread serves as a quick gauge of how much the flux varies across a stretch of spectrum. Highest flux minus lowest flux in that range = 0.8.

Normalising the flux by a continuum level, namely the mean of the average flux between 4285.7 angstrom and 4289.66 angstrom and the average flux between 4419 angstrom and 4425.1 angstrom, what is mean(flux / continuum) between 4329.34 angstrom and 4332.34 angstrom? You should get 1.06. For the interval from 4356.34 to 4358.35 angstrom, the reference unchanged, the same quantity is 1.03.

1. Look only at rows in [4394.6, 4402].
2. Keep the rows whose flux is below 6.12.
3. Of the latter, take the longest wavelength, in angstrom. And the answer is 4401.21 angstrom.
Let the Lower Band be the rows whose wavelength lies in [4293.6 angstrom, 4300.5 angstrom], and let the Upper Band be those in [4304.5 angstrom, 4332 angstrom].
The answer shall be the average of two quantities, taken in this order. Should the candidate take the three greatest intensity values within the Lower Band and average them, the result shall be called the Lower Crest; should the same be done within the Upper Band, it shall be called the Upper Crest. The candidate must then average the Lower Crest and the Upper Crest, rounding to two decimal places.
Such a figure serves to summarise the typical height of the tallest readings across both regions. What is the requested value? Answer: 5.61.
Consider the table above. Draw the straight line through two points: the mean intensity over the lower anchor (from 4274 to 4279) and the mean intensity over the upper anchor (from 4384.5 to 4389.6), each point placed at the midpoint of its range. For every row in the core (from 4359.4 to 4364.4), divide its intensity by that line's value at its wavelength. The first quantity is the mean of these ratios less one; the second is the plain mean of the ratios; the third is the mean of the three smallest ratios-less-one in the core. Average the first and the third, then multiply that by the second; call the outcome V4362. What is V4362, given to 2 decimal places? 0.31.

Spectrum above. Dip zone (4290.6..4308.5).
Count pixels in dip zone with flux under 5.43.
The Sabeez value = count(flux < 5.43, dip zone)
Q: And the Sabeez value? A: 18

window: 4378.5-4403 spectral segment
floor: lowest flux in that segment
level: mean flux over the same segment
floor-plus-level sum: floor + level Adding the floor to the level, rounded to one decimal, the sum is 10.7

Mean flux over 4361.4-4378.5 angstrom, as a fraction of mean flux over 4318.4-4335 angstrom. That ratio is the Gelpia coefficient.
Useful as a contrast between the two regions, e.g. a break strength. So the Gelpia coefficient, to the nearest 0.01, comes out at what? 1.06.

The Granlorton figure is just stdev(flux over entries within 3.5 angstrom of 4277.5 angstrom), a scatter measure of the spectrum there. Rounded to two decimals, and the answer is 0.10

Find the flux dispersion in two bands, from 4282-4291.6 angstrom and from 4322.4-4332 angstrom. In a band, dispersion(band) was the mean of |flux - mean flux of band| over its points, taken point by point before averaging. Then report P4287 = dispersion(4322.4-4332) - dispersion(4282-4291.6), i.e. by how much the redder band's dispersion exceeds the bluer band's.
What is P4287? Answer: 0.19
